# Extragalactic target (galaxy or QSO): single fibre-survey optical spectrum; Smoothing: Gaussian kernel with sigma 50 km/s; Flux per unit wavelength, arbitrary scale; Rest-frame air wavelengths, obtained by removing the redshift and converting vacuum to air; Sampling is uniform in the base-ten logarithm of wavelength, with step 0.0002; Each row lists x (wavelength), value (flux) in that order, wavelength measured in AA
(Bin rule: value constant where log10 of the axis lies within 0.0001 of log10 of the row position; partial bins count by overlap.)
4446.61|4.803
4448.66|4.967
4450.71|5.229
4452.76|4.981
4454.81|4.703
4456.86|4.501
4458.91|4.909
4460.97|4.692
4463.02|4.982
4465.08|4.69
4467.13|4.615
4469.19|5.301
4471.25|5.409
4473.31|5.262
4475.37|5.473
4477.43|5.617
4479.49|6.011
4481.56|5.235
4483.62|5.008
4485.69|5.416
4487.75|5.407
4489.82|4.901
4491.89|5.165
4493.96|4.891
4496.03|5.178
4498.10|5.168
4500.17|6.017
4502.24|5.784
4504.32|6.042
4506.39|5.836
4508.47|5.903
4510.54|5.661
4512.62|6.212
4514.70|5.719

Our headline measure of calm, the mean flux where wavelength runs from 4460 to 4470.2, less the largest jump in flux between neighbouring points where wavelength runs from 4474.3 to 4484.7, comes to 4.08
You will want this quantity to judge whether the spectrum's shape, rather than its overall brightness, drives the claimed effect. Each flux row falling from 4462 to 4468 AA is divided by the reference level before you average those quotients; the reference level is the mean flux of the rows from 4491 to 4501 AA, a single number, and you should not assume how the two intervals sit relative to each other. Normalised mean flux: 0.90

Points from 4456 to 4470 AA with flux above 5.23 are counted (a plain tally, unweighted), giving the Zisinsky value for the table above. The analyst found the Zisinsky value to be 1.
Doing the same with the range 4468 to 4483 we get 7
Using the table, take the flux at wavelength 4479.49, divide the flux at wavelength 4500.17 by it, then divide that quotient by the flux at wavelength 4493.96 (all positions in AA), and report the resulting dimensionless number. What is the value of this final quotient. 0.205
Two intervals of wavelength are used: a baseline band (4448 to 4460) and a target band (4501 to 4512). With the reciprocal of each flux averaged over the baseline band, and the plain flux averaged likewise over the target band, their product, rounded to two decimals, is 1.20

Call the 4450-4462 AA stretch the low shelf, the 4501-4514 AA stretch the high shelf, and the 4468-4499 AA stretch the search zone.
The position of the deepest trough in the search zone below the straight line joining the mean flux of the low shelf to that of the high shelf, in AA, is 4493.96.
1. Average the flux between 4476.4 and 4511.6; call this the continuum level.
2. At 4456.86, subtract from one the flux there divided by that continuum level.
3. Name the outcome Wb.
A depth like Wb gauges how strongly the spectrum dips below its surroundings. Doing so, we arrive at 0.18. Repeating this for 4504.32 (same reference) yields -0.10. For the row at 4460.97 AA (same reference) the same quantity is 0.14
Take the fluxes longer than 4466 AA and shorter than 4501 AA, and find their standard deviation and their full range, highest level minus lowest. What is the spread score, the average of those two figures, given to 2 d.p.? 0.88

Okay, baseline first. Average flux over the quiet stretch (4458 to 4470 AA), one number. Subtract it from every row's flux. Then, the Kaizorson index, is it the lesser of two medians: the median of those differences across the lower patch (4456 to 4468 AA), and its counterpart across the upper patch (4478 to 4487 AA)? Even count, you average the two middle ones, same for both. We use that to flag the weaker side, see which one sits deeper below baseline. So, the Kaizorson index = -0.17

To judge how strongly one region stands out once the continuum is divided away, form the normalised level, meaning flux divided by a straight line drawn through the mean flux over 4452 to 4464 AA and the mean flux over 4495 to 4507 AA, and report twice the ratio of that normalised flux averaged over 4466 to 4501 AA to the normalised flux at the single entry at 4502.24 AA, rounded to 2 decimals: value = 1.96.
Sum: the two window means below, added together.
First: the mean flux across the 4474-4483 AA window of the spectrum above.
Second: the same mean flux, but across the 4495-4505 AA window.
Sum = 11.2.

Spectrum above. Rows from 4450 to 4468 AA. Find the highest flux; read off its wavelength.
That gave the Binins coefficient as 4450.71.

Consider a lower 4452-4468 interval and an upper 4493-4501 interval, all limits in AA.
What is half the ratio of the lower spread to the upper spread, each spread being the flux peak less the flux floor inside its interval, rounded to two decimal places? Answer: 0.21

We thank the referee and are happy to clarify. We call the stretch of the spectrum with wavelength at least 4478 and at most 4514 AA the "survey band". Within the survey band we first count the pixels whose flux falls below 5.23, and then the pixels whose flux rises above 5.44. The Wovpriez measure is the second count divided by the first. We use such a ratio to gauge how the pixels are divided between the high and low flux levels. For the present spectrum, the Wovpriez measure 1.33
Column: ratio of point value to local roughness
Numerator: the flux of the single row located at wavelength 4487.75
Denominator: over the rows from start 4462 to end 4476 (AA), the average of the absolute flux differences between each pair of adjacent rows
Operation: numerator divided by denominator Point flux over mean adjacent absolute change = 21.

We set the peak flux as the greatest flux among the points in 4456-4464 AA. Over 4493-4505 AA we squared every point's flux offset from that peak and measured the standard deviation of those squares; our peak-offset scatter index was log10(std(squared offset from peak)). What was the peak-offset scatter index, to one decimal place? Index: -0.3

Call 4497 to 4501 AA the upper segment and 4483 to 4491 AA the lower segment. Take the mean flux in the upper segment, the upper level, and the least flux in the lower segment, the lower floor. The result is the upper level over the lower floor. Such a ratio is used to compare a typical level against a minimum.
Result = 1.14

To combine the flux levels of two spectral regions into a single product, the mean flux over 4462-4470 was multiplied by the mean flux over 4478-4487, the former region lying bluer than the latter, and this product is 26.5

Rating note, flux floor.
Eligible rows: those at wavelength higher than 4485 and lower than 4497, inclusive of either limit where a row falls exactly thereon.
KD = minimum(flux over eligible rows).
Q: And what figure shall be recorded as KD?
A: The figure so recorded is 4.891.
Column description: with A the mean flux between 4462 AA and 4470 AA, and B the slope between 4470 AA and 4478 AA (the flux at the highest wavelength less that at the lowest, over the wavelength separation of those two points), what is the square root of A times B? 0.41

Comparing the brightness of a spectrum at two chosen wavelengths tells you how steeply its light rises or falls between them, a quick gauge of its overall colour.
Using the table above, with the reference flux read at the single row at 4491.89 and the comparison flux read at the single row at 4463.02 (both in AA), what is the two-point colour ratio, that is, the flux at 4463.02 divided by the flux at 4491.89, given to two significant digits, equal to 0.96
